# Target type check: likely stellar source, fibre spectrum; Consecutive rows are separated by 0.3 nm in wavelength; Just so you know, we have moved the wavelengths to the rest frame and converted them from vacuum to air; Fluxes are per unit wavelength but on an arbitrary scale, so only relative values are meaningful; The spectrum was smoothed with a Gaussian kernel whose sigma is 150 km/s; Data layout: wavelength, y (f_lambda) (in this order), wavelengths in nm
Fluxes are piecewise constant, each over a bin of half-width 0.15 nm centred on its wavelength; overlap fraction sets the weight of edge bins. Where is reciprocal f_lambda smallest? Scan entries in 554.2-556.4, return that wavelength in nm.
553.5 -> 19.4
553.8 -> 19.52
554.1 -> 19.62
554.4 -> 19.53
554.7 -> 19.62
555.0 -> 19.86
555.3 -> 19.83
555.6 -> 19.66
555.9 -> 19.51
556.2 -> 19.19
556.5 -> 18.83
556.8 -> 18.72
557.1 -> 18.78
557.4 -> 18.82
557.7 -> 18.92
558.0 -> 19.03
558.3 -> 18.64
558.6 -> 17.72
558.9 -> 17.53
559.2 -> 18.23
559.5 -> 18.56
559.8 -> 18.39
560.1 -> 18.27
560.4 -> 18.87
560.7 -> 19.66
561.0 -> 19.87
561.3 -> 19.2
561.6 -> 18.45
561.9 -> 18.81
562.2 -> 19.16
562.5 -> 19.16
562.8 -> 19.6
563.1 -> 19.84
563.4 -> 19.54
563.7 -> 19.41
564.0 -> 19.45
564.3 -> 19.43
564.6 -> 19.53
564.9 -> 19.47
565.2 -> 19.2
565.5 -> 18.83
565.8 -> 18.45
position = 555.0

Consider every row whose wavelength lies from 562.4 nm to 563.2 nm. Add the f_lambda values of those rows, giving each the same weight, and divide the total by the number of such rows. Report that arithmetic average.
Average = 19.5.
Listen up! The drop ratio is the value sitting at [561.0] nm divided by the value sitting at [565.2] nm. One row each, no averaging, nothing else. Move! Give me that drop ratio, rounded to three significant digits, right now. 1.03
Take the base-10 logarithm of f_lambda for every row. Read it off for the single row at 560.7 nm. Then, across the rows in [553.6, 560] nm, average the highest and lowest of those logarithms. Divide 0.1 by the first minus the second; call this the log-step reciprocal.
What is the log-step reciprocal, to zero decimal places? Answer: 4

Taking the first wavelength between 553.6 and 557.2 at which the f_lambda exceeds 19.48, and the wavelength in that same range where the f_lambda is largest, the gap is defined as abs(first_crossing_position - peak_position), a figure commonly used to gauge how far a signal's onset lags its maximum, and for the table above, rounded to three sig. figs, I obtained 1.20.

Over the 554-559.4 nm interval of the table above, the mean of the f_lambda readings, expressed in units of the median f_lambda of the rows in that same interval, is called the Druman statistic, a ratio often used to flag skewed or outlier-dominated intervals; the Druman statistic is 1.001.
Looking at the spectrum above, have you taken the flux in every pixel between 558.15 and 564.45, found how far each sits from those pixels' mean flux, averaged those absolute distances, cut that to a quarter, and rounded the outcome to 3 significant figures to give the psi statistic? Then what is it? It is 0.142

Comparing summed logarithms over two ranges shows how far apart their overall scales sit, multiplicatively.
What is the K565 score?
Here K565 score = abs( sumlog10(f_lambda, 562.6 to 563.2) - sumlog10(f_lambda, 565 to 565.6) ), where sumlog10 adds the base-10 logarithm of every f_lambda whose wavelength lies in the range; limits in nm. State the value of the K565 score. 0.032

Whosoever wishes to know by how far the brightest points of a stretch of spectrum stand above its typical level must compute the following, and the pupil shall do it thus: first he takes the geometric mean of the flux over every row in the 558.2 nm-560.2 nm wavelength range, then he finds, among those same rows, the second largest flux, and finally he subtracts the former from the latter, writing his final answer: 0.37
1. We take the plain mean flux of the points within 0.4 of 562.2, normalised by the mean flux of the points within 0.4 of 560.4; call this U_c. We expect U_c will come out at 1.01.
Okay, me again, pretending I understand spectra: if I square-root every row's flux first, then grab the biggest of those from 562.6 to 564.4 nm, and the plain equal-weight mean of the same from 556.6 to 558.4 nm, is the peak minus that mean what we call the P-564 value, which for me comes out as 0.12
